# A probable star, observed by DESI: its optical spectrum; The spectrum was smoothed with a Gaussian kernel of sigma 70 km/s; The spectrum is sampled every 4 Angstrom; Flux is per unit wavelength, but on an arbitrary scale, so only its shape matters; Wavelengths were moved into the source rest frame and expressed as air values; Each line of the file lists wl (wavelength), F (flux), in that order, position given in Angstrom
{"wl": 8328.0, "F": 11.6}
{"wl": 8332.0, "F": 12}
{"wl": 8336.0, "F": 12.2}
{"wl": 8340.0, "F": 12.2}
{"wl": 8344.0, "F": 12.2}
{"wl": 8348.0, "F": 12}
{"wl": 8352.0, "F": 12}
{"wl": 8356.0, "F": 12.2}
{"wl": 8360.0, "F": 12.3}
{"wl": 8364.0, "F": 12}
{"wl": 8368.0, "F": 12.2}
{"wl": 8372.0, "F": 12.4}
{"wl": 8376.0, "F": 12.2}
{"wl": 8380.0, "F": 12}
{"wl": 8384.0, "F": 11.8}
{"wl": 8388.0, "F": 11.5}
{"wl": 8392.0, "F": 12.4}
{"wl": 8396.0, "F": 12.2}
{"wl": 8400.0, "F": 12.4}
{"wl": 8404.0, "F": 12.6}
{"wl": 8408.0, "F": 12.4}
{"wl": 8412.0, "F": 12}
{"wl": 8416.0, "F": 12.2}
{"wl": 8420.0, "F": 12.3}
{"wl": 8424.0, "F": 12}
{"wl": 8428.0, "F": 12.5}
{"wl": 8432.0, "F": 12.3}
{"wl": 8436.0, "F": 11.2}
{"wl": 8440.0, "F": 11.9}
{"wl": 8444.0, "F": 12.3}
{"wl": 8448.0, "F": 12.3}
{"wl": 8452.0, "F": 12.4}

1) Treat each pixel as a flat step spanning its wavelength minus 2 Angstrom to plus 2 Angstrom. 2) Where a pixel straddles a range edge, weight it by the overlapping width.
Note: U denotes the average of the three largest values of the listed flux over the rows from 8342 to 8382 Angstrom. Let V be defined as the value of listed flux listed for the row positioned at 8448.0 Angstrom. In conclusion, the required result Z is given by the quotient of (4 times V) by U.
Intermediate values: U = 12.3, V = 12.3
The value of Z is 4.00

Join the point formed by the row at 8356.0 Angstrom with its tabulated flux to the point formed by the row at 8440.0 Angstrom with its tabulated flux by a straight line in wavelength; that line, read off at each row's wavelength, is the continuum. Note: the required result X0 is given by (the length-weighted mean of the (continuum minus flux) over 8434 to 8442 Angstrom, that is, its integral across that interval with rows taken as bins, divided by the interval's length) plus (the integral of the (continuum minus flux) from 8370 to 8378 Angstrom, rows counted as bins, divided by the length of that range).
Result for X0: 0.19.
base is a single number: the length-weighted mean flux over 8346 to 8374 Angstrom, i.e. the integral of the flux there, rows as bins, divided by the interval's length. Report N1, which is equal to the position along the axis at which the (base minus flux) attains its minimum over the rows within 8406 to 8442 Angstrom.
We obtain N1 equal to 8428.0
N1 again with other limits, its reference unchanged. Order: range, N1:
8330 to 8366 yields 8360.0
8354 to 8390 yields 8372.0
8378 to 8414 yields 8404.0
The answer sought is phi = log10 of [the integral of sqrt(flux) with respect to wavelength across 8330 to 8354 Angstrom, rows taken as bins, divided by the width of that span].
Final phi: 0.541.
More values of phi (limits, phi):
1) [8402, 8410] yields 0.548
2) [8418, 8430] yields 0.544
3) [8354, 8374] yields 0.544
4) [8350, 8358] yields 0.541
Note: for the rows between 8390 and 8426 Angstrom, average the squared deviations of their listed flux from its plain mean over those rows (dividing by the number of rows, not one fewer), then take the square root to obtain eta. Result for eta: 0.19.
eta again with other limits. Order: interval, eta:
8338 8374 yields 0.13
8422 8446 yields 0.42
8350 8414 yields 0.26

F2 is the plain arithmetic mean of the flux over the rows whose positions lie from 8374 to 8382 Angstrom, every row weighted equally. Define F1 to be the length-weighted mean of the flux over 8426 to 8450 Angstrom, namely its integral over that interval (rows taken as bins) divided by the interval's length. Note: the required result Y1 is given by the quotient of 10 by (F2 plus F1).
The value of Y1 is 0.414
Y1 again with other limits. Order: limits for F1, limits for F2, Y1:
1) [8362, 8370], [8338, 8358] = 0.413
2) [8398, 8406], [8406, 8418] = 0.405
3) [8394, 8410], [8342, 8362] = 0.407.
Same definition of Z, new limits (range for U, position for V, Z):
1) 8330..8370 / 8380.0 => 3.92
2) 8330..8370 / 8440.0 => 3.89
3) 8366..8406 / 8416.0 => 3.91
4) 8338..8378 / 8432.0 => 4.00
